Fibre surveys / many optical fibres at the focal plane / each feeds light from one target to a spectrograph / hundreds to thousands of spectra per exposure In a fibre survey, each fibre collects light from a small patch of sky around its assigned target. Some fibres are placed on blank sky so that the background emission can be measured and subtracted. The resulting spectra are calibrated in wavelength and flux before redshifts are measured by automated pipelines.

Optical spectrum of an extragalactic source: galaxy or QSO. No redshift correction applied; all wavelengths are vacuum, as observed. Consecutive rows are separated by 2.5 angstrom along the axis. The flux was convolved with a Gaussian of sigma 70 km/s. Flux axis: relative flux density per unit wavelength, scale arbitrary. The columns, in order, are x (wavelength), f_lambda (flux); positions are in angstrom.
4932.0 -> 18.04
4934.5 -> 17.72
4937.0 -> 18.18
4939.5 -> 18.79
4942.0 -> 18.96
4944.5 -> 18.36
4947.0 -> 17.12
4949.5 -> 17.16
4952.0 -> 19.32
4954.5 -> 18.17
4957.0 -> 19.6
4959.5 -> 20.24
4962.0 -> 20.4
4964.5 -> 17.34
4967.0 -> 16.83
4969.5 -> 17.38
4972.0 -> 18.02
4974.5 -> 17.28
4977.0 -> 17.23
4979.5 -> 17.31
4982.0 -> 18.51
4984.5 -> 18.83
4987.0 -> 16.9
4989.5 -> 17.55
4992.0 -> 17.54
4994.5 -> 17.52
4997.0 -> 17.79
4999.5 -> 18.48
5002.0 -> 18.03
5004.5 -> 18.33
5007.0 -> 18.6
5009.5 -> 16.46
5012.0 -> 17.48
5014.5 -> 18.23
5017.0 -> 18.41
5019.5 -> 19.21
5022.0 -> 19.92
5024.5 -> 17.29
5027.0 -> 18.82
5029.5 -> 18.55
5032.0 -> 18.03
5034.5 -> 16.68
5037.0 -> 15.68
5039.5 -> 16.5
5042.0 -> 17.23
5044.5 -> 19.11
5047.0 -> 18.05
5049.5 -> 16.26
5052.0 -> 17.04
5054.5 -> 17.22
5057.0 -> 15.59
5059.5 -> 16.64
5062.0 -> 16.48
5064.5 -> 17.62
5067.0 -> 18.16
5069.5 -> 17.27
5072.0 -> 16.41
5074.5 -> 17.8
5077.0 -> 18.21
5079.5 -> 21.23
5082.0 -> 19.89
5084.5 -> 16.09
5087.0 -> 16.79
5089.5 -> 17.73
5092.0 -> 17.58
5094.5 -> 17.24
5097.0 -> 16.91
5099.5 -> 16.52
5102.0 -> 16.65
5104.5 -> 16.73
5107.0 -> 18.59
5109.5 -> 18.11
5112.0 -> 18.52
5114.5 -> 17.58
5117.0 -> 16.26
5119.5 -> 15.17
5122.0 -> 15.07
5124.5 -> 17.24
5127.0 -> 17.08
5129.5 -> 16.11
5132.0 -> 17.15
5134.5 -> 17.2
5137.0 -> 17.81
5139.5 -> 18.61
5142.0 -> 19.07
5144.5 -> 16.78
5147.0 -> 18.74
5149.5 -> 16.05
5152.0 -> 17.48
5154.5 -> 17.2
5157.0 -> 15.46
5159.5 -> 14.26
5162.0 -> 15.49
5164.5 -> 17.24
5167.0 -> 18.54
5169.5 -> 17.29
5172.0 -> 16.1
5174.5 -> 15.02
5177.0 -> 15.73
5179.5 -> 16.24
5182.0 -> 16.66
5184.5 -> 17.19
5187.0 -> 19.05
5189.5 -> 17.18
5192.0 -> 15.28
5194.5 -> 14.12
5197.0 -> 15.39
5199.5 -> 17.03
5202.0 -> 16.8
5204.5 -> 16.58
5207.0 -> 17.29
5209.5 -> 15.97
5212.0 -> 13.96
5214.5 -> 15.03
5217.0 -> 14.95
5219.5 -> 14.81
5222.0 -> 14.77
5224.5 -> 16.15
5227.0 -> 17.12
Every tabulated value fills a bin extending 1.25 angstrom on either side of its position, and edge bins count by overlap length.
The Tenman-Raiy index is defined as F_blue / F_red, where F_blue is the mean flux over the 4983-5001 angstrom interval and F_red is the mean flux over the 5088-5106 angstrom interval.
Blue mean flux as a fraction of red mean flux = 1.044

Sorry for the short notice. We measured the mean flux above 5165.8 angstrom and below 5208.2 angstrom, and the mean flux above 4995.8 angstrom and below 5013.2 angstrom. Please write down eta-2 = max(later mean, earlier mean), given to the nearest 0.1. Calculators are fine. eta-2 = 17.9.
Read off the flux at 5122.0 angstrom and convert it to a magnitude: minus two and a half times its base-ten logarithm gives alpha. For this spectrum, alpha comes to -2.95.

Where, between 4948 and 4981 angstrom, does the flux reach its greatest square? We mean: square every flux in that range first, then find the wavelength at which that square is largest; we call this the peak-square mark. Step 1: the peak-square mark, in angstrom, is 4962.0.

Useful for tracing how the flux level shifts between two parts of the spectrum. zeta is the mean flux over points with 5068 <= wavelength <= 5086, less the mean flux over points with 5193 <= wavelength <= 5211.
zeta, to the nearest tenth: 2.0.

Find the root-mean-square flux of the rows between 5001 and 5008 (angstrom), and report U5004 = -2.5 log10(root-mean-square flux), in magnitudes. -3.16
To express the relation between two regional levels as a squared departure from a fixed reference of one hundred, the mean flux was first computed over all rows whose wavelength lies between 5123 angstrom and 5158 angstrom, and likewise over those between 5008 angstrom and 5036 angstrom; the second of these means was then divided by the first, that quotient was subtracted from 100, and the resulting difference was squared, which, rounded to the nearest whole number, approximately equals 9792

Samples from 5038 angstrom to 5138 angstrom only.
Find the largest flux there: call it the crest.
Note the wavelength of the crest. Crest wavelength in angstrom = 5079.5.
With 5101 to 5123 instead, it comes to 5107.0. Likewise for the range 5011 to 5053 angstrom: 5022.0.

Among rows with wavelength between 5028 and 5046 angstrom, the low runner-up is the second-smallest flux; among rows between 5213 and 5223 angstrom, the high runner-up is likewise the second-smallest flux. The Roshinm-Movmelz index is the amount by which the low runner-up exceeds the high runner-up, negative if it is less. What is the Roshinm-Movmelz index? 1.7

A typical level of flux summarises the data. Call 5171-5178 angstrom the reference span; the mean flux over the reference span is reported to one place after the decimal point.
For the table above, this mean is 15.6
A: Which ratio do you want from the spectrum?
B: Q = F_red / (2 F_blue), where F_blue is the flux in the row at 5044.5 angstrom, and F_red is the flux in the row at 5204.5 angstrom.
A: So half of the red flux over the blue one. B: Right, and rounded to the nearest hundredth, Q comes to 0.43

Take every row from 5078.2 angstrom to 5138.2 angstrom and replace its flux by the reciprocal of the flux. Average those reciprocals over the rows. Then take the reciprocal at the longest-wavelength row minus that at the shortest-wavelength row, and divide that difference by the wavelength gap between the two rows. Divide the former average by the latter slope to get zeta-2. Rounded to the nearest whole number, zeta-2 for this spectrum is 369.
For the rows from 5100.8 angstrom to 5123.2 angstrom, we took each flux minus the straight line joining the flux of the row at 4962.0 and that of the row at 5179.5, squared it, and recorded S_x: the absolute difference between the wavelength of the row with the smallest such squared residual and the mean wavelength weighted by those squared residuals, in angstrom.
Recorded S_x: 2.1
